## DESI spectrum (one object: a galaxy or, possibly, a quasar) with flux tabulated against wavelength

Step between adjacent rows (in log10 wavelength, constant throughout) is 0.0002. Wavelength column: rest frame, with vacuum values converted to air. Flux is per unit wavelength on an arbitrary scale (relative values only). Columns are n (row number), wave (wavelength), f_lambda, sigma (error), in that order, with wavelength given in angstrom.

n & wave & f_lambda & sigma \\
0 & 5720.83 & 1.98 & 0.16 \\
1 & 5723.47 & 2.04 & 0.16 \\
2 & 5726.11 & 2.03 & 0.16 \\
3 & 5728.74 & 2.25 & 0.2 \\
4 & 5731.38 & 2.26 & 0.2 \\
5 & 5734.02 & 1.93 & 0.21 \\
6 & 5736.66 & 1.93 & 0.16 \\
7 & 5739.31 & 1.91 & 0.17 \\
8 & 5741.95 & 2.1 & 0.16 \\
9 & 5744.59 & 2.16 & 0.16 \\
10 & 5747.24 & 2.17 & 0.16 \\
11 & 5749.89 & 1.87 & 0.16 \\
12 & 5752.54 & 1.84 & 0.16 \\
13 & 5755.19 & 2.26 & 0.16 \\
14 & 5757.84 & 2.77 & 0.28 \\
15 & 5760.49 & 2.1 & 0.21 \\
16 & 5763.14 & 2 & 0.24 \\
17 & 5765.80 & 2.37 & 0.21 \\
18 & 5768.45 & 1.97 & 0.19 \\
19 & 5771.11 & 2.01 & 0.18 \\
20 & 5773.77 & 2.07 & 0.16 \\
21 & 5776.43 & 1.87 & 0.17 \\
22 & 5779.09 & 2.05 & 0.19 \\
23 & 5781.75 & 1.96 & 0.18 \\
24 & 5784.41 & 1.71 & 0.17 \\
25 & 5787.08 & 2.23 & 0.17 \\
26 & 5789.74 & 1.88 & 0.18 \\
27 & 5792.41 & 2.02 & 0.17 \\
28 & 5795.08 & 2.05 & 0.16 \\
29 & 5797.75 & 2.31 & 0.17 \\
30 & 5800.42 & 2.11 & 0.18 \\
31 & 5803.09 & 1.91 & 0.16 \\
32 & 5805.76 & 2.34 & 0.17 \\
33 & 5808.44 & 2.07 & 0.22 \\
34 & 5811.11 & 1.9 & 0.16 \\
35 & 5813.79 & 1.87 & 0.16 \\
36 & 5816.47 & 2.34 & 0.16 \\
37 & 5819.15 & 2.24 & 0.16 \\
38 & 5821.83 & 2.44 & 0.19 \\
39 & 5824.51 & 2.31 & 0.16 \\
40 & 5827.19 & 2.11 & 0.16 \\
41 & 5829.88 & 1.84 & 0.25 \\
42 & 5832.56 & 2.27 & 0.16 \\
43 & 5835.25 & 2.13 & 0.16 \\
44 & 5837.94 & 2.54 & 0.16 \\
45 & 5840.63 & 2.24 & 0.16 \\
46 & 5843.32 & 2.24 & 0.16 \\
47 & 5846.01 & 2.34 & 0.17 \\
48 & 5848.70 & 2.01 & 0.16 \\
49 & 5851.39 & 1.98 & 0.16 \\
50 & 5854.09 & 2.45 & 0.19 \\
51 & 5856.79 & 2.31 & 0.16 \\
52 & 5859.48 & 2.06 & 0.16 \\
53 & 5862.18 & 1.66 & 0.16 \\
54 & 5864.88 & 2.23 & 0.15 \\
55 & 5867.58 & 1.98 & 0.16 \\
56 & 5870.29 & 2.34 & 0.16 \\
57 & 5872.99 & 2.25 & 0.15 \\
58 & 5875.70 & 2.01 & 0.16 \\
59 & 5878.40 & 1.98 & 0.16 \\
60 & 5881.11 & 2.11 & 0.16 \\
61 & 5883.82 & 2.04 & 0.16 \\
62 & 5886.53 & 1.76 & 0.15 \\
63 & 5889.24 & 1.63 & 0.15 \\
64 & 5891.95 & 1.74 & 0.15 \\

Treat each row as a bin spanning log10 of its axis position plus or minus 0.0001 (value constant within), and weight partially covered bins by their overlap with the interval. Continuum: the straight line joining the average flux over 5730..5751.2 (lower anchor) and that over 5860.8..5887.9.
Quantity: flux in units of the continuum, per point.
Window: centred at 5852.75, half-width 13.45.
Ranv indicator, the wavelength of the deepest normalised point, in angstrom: 5862.18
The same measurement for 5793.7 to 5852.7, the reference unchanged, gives 5829.88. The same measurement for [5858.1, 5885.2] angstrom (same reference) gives 5862.18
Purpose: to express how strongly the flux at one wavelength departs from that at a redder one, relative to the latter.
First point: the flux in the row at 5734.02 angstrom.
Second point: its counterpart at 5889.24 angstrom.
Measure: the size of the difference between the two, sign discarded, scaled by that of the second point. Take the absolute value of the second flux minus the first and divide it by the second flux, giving 0.18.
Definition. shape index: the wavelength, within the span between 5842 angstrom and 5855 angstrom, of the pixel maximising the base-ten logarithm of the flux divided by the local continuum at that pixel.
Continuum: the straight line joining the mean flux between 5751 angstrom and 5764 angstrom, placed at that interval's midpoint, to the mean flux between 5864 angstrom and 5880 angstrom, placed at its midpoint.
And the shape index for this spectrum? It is 5854.09 angstrom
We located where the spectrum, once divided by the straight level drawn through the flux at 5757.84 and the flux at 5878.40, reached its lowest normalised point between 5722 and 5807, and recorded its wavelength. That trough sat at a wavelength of 5752.54 angstrom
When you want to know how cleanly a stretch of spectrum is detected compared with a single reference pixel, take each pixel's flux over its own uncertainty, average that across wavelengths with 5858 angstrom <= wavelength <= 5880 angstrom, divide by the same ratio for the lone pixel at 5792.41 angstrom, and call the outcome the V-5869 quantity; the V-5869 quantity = 1.11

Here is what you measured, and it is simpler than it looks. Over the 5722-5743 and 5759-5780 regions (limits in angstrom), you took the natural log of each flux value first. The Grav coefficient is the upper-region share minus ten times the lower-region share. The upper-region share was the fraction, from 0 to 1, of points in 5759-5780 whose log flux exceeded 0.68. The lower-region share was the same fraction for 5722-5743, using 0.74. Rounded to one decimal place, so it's -3.0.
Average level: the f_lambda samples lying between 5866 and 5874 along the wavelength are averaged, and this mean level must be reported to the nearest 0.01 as 2.19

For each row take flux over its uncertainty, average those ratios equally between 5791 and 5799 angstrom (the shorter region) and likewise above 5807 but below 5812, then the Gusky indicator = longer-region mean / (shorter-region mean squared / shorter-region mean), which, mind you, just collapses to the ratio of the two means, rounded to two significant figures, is 0.83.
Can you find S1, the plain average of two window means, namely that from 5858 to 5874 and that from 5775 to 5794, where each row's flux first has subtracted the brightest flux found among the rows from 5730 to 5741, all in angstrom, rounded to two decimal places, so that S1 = -0.24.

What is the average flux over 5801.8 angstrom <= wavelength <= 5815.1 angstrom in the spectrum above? 2.02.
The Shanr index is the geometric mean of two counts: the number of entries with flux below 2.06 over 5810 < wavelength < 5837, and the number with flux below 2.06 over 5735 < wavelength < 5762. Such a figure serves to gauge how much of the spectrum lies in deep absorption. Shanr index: 3.5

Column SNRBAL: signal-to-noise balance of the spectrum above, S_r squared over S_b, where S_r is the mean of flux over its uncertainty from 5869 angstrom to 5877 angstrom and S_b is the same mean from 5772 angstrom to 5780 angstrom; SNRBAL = 17.1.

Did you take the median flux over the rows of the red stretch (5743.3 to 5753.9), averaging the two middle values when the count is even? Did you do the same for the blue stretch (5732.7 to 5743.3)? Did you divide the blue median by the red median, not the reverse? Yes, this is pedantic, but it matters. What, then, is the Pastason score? 0.96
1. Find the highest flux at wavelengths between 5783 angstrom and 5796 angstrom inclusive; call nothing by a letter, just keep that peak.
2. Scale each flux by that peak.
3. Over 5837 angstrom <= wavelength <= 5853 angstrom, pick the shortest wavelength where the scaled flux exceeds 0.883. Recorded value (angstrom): 5837.94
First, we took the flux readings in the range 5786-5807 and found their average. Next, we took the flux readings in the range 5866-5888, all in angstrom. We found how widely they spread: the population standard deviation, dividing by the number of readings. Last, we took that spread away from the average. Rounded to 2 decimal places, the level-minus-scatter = 1.94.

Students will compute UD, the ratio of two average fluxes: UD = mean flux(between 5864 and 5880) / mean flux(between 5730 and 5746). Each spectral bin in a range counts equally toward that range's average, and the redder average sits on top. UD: 1.04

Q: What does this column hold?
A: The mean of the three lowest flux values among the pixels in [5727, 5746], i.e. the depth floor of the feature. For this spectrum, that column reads 1.92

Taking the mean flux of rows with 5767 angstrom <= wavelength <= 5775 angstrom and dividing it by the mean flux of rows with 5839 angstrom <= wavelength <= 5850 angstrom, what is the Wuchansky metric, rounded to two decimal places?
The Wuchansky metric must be 0.91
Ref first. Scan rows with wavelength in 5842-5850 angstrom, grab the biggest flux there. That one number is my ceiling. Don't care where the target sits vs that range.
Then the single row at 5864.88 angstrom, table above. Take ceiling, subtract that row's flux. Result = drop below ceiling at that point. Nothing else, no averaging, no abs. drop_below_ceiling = 0.1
